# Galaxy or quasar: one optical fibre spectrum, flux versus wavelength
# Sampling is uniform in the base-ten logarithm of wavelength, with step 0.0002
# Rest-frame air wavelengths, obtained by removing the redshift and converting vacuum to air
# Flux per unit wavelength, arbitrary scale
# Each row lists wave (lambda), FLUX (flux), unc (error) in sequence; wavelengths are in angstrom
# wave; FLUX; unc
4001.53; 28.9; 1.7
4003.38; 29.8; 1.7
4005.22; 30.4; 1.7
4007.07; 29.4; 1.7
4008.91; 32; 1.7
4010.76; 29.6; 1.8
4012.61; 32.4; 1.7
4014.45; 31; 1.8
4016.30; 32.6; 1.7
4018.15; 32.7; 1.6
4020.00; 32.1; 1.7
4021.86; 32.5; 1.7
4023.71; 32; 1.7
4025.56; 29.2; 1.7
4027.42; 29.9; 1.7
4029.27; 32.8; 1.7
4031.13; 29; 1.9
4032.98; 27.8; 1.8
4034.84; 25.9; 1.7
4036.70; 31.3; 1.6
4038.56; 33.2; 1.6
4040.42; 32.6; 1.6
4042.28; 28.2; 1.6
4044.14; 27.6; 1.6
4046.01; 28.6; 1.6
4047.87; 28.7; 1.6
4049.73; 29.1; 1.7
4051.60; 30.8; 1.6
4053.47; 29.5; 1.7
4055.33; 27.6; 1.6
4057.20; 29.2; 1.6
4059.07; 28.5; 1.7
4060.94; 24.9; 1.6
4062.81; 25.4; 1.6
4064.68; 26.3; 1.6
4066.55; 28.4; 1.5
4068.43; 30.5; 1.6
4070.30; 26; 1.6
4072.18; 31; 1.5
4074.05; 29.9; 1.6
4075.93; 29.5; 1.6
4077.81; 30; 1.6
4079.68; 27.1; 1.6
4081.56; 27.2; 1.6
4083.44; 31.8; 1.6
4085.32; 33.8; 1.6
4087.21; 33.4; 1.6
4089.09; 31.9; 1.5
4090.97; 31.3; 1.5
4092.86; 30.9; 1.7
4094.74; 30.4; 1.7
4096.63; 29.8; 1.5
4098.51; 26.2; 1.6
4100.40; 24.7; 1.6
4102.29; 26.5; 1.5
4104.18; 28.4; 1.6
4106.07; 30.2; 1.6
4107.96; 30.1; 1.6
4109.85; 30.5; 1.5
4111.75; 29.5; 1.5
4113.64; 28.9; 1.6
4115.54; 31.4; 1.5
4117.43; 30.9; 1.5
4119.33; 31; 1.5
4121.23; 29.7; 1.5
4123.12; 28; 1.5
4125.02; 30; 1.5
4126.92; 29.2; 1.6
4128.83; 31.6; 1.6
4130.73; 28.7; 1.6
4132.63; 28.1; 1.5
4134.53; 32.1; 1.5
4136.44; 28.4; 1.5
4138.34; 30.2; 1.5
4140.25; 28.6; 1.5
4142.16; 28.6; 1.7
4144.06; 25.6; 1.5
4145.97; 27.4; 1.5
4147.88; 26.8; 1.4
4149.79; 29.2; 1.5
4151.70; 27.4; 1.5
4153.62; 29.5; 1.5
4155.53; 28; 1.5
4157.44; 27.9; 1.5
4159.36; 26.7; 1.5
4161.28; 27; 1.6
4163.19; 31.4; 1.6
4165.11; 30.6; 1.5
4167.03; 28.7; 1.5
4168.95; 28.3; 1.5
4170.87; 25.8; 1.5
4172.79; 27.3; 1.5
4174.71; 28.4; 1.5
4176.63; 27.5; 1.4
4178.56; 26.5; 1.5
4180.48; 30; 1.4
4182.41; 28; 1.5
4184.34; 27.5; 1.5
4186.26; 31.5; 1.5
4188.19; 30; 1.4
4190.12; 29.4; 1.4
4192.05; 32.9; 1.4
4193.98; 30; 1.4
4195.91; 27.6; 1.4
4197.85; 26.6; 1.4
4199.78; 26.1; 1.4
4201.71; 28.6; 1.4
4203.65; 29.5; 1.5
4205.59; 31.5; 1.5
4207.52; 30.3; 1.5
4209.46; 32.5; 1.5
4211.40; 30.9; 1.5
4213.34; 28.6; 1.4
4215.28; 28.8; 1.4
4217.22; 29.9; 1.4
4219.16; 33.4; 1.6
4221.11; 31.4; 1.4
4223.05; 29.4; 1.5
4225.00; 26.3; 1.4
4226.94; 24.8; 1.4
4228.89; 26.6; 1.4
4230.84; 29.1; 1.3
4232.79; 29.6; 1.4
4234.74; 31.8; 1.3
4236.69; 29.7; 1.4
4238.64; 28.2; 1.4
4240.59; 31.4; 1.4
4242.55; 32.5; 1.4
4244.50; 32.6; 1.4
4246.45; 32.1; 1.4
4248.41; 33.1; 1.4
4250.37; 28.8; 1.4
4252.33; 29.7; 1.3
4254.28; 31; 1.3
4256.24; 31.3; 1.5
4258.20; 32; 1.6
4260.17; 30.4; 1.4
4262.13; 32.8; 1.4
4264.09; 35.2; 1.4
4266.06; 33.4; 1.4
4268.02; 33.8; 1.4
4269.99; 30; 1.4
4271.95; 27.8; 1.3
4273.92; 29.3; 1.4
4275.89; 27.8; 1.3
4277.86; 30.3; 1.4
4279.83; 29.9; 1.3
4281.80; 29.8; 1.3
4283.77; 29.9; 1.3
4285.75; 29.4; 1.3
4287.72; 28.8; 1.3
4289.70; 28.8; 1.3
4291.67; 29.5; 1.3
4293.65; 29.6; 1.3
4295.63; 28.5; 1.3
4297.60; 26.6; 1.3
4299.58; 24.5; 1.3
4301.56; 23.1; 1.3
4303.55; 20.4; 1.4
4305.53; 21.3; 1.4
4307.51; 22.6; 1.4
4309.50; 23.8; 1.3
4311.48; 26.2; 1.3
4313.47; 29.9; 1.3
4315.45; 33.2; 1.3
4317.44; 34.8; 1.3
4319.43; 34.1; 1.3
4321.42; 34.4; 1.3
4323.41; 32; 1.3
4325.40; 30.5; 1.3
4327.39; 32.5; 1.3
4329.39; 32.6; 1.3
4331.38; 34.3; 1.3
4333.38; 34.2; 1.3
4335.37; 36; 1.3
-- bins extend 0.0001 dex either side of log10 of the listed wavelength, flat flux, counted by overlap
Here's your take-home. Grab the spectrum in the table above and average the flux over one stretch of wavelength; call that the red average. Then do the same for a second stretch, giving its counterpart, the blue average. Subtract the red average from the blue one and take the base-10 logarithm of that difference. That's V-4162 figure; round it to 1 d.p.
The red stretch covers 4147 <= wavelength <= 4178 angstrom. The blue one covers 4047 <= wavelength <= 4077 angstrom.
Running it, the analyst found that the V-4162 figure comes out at -0.5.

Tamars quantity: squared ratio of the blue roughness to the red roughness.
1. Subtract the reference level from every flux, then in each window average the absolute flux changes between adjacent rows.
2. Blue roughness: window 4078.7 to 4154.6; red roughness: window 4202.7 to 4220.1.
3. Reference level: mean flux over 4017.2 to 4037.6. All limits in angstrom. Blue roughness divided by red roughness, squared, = 0.79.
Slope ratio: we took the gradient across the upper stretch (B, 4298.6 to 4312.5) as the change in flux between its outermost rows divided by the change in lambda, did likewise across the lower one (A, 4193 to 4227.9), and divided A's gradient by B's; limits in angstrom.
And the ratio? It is -1.1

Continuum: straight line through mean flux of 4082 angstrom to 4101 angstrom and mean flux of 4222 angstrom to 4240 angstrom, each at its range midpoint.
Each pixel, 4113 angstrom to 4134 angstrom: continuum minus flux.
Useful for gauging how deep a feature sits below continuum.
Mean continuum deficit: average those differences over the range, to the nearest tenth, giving 0.2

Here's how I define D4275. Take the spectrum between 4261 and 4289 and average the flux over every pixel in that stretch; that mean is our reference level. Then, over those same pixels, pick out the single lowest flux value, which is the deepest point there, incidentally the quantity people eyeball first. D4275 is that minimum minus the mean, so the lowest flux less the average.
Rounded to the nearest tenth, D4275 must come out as -2.8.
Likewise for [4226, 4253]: -5.2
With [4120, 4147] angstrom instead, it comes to -3.4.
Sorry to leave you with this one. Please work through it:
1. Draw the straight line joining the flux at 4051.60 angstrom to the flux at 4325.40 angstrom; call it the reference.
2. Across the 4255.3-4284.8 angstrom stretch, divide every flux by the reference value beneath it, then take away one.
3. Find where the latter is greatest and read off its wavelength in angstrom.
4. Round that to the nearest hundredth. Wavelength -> 4264.09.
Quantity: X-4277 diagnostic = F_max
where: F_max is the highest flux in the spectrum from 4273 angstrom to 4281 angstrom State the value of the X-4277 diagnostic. 30.3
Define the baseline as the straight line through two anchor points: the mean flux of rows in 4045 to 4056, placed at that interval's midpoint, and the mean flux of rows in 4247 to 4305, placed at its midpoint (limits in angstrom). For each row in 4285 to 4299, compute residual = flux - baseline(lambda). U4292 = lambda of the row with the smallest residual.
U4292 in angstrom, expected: 4297.60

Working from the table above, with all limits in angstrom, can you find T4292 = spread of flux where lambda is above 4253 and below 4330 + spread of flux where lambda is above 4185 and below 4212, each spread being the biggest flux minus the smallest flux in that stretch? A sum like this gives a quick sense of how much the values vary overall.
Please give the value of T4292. 21.6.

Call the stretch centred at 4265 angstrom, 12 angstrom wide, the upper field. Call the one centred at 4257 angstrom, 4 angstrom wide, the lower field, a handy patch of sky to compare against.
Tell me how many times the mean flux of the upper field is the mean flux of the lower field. 1.03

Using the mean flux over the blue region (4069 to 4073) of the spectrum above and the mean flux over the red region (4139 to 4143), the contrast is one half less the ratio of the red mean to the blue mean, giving -0.50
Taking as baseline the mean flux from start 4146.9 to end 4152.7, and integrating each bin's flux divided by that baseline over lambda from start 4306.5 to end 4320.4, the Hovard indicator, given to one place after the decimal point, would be 14.6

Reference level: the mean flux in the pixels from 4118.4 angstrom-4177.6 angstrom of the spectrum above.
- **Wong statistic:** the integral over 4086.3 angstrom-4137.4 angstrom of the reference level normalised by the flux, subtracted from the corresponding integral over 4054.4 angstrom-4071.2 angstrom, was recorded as -32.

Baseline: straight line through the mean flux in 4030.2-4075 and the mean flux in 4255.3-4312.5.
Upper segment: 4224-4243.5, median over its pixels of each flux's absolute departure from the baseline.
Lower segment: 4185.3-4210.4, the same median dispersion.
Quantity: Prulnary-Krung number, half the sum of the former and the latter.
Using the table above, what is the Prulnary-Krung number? 1.91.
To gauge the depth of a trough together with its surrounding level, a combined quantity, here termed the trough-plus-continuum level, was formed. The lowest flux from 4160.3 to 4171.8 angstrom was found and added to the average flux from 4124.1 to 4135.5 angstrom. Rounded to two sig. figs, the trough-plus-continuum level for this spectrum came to 56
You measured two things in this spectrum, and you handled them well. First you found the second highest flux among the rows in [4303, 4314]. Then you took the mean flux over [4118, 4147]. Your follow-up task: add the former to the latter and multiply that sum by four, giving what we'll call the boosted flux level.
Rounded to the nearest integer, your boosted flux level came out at 221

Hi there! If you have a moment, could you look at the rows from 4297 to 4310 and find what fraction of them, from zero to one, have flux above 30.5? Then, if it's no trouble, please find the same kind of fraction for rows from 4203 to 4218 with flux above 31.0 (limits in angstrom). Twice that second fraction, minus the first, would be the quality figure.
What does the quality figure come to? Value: 0.50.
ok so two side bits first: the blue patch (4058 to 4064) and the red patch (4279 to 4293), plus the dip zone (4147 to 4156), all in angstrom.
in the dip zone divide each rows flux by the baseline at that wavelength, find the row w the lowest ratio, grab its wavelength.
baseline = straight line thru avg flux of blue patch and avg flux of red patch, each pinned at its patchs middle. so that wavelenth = 4147.88 angstrom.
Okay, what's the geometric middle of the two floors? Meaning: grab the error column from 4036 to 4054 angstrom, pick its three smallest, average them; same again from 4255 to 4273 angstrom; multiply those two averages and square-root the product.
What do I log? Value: 1.48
